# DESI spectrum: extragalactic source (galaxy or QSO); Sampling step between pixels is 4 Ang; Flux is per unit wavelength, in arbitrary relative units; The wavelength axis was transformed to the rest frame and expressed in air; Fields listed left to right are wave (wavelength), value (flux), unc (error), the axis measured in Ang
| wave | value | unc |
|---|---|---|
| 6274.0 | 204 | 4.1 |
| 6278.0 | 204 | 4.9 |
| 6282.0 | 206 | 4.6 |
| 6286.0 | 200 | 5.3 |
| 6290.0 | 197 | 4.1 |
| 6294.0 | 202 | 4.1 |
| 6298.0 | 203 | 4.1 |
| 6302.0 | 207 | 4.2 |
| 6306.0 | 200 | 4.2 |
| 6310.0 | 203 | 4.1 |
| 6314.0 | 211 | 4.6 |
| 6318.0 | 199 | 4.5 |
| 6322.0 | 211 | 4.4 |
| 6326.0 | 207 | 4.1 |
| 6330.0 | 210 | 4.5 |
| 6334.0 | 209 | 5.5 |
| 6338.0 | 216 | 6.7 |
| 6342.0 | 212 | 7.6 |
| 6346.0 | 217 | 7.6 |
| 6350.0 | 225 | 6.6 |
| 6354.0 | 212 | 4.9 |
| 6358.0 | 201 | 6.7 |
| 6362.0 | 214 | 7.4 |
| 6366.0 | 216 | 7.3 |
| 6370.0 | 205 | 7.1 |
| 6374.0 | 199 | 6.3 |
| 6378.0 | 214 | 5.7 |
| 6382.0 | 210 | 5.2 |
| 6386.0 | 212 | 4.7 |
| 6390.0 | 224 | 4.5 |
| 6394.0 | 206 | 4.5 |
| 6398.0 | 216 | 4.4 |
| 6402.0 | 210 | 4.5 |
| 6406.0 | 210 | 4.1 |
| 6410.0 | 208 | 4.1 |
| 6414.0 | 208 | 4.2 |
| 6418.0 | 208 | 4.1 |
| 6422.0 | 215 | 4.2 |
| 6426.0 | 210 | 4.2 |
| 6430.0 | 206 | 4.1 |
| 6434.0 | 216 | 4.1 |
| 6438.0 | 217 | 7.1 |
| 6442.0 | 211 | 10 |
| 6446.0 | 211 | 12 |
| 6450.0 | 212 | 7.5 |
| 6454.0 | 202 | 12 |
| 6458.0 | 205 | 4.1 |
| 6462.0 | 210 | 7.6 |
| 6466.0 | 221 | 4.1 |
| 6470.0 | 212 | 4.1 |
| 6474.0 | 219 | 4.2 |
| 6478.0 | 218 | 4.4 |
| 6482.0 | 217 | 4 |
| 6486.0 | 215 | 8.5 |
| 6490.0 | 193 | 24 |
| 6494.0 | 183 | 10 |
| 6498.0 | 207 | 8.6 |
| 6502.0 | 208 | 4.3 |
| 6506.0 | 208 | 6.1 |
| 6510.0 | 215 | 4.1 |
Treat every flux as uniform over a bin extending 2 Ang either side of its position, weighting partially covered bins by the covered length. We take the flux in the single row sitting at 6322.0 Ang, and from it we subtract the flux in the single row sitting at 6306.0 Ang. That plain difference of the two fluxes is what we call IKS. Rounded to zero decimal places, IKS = 11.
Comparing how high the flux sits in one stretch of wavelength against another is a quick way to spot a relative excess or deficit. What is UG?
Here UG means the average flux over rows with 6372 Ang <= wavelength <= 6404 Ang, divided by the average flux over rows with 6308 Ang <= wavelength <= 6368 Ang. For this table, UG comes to 1.00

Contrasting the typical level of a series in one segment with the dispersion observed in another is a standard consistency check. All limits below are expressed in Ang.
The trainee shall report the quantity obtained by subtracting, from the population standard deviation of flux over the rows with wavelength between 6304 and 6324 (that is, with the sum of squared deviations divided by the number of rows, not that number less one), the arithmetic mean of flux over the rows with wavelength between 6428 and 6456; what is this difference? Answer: -205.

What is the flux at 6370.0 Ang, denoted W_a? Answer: 205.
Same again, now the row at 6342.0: 212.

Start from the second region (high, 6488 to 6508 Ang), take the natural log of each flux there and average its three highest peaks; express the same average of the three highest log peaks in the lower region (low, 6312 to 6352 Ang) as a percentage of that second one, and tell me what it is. 101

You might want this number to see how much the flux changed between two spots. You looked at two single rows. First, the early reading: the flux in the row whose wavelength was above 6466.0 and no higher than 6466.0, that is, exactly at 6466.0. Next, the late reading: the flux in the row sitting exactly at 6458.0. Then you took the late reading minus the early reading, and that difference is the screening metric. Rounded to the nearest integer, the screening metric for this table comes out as -16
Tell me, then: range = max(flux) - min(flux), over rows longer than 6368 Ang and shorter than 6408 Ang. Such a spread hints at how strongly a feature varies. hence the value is 25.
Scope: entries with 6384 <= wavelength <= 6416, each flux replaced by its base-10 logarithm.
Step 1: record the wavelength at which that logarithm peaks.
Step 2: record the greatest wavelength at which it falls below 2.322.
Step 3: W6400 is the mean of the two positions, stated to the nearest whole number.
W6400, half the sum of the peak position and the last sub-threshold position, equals 6402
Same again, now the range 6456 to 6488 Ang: 6462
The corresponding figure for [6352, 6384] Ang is 6370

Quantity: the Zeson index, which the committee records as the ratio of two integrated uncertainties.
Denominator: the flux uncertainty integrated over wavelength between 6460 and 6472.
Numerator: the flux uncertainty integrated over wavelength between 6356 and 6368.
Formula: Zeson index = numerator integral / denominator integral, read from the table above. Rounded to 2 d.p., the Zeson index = 1.35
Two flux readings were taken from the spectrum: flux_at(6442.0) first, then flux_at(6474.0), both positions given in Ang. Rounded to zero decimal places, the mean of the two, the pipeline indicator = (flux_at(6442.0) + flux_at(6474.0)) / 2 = 215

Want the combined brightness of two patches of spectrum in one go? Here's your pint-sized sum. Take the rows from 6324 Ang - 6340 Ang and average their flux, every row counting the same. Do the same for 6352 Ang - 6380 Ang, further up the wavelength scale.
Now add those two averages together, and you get 419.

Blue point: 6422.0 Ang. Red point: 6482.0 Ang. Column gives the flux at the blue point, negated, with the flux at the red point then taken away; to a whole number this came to -432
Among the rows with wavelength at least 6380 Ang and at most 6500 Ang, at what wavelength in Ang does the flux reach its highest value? 6390.0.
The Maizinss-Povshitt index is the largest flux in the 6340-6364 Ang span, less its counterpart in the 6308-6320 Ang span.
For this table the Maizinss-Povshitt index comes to 14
